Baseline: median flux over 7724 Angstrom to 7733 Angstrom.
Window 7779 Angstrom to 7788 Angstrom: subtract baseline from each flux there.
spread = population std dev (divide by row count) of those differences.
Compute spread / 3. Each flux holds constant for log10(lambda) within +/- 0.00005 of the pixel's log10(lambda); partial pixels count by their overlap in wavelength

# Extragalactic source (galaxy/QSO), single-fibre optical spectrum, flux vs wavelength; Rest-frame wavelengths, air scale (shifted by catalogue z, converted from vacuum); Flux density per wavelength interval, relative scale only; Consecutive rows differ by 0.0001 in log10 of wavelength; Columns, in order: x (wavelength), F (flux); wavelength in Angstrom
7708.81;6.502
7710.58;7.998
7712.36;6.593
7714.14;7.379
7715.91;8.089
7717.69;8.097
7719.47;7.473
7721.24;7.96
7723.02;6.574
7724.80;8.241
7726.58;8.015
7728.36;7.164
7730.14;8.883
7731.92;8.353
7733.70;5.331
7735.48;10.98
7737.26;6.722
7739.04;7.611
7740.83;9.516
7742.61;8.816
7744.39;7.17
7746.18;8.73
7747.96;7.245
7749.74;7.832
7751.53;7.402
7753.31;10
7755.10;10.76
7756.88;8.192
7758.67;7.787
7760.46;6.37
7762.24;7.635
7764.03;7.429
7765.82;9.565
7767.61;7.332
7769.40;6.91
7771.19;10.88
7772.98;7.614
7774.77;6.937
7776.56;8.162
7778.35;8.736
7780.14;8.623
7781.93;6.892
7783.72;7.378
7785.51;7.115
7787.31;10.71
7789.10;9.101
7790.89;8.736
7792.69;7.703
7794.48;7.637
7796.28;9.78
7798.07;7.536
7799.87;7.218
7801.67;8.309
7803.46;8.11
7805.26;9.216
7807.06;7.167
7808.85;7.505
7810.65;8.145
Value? 0.47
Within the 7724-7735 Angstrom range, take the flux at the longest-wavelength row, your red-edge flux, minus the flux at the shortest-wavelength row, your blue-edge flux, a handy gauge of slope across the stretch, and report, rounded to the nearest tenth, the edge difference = -2.9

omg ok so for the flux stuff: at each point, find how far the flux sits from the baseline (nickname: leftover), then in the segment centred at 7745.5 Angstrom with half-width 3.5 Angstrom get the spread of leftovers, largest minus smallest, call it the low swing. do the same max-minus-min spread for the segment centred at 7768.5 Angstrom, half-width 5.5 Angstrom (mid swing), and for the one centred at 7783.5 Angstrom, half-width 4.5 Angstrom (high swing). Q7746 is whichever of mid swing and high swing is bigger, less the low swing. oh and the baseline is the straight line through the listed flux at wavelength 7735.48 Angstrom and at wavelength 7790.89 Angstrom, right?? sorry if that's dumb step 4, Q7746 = 2.4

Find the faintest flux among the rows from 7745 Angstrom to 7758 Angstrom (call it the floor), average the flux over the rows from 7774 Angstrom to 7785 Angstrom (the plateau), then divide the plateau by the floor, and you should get 1.07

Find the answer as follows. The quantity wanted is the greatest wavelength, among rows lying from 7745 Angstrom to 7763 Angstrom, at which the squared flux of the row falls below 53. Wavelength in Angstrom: 7760.46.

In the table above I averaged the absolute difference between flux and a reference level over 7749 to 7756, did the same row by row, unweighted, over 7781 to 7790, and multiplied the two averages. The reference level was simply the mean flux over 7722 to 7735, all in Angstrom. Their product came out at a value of 1.8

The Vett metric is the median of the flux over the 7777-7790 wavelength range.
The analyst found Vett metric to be 8.6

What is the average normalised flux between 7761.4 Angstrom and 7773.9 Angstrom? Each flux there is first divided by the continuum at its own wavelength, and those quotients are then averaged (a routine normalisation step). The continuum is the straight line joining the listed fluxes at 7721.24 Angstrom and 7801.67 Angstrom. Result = 1.00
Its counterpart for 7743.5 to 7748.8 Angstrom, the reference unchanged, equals 0.96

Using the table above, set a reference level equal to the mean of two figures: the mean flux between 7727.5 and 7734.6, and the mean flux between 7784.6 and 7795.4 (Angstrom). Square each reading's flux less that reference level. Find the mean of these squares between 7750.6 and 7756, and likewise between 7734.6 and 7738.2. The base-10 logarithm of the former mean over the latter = -0.1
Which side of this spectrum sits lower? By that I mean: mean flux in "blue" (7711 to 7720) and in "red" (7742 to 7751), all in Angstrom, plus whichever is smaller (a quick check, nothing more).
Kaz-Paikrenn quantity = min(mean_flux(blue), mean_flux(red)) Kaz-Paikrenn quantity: 7.5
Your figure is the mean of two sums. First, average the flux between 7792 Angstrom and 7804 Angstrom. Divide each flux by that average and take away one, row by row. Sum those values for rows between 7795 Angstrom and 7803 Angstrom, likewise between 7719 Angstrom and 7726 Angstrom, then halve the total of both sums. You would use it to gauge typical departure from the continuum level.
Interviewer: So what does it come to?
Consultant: -0.08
